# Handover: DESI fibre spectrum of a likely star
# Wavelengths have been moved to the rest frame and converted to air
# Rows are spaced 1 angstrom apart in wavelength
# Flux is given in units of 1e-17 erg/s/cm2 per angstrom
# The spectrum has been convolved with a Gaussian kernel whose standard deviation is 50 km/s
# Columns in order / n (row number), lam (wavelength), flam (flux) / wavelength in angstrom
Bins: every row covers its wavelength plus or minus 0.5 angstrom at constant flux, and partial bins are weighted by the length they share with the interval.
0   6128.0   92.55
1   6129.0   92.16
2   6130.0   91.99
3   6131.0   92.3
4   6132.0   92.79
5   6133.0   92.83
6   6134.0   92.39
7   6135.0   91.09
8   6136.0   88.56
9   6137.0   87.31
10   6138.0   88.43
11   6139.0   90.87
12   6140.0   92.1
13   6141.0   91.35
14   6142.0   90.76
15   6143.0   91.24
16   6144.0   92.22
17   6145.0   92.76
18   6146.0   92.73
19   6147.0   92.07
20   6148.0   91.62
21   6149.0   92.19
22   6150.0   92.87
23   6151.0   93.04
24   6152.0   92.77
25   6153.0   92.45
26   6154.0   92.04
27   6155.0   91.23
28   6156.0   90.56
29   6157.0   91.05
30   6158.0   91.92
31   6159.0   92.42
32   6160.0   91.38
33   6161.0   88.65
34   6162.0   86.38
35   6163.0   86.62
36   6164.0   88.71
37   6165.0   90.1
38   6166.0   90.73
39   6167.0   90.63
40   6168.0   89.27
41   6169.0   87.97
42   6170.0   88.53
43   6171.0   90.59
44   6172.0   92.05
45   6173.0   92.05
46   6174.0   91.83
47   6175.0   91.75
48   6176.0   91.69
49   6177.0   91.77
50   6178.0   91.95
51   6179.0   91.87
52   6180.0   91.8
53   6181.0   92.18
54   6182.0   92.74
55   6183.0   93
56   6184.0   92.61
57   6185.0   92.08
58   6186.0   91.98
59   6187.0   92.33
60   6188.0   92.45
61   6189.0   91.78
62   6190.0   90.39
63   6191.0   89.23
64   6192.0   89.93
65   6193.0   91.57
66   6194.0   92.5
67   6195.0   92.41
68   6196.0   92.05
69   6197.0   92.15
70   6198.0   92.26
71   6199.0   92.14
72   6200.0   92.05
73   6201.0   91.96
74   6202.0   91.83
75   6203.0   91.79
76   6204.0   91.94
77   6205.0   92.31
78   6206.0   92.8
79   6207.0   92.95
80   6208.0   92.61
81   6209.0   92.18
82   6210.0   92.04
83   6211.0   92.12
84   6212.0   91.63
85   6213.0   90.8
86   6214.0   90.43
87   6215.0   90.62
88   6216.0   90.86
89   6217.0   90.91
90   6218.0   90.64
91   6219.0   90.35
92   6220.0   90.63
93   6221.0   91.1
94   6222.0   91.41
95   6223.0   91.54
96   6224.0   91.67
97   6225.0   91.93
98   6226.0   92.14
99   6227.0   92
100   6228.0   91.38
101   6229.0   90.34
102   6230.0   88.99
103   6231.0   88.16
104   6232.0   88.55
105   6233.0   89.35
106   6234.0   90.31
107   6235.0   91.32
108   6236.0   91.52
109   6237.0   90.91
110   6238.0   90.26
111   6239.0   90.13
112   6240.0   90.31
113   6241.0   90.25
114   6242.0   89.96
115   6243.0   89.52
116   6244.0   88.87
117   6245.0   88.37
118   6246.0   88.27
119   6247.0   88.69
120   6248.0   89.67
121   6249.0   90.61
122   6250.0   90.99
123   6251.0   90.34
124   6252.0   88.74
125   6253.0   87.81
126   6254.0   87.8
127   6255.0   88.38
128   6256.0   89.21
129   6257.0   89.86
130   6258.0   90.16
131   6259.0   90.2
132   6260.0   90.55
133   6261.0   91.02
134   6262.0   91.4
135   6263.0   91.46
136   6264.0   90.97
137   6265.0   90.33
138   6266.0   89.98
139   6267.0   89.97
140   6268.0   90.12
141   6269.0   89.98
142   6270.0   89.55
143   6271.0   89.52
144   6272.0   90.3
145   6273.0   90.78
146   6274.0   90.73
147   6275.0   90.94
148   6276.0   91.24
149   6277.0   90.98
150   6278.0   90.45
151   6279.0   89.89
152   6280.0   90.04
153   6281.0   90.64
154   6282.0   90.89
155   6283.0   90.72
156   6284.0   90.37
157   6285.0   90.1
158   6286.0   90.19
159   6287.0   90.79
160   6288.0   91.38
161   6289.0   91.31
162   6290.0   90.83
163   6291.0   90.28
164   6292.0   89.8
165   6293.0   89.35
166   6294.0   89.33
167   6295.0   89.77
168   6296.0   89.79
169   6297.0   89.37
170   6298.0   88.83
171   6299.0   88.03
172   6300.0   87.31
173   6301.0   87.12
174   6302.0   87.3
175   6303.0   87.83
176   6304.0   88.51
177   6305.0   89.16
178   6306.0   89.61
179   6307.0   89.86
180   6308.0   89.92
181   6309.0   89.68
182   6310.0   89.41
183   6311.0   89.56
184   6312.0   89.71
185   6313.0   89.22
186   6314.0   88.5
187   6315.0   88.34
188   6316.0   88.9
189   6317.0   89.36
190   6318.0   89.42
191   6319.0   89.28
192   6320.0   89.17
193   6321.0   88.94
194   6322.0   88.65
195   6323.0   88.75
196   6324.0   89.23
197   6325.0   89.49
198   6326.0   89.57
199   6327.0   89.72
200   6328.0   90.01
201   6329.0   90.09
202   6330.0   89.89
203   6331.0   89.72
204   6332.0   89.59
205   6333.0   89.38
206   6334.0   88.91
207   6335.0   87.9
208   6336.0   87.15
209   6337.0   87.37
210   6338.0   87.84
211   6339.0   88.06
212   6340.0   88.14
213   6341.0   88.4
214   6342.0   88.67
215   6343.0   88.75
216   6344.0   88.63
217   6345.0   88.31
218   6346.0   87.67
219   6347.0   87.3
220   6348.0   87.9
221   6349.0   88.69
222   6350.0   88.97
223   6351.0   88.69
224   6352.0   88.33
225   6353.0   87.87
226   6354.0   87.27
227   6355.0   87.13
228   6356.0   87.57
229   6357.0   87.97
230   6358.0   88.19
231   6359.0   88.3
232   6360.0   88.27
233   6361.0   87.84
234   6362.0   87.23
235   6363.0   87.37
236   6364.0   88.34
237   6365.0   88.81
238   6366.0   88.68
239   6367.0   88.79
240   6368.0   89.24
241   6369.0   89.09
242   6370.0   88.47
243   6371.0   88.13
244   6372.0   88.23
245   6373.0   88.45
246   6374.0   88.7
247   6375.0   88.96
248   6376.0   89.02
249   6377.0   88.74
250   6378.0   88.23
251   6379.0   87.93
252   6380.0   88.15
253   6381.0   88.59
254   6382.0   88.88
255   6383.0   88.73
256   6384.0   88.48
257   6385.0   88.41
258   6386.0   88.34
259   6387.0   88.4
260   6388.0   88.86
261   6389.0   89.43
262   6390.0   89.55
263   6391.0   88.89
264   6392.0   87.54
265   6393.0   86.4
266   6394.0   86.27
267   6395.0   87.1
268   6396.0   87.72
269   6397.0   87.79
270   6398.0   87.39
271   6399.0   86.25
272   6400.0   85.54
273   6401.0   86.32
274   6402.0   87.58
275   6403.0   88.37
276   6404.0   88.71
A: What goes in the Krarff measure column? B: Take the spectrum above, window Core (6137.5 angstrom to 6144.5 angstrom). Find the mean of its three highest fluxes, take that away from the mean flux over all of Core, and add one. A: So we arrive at 0.11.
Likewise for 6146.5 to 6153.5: 0.54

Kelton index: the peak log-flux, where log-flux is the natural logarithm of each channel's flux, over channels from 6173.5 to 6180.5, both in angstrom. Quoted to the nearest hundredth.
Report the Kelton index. 4.52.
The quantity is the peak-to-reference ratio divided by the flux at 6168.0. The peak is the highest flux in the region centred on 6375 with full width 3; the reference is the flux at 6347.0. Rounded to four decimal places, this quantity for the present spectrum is 0.0114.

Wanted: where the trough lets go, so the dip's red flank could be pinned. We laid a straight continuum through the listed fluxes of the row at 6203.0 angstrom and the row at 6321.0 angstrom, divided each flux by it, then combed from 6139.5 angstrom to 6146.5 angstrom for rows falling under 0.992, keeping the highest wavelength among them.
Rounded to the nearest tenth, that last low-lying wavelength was 6144.0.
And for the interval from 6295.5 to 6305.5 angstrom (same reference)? 6304.0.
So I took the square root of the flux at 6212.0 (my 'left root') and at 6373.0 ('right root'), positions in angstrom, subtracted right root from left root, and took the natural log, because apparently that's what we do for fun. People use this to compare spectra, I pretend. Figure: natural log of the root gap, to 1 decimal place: -1.8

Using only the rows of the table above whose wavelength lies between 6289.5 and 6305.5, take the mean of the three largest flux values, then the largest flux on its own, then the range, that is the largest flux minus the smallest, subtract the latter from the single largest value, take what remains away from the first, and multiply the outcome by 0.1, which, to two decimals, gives 0.32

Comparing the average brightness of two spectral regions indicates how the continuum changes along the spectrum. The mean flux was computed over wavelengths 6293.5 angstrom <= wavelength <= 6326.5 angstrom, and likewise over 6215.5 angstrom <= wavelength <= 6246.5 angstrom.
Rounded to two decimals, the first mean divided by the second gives 0.98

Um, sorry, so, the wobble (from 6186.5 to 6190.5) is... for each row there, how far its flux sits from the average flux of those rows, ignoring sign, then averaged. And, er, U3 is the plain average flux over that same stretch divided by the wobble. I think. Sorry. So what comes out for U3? 136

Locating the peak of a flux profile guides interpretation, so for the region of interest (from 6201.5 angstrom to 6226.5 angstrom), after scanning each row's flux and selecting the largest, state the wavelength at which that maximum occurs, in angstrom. 6207.0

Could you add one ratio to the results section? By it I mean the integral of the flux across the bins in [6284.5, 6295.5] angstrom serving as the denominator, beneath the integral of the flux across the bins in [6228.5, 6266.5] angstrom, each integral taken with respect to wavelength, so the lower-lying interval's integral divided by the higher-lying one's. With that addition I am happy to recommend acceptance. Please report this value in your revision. 3.4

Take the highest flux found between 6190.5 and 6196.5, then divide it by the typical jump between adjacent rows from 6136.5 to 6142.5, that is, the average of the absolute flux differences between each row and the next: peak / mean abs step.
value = 75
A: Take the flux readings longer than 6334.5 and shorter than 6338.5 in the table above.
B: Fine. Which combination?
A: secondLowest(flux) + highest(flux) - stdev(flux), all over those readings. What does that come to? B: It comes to 175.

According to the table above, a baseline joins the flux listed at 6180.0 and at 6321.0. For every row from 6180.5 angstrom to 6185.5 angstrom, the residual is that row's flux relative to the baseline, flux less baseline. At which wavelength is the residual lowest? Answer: 6185.0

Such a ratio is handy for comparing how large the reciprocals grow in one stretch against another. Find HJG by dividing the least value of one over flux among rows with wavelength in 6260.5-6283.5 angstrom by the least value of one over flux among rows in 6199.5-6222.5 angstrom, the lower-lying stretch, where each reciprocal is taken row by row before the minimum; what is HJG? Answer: 1.02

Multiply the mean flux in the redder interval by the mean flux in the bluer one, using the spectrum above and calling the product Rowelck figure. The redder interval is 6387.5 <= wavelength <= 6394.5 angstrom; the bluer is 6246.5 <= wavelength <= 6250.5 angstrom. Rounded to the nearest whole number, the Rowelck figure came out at 7931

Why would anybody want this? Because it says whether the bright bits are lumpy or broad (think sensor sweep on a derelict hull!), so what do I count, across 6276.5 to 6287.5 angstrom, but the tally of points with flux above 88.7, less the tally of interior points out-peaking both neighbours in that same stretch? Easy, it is 10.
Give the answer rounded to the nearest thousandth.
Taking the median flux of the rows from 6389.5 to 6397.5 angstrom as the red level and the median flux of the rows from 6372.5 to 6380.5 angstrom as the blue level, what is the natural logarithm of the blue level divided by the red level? 0.011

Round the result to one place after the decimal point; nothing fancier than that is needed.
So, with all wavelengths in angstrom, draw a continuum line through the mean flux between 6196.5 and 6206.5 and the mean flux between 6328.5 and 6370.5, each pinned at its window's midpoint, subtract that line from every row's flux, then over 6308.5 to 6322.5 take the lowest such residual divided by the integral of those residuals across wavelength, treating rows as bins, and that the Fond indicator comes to 1.0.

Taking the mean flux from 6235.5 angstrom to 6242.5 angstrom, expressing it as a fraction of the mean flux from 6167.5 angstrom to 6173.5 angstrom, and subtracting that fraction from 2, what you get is 1.00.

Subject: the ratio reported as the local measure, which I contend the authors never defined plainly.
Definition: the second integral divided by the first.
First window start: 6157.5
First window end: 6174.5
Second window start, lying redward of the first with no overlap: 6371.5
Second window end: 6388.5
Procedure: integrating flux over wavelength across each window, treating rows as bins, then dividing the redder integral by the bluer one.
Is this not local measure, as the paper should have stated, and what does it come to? 0.984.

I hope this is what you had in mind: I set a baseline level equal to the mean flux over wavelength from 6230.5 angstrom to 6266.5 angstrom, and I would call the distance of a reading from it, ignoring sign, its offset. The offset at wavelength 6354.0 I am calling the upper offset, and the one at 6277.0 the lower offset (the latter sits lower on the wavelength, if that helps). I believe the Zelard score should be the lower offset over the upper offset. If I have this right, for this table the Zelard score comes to 0.4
